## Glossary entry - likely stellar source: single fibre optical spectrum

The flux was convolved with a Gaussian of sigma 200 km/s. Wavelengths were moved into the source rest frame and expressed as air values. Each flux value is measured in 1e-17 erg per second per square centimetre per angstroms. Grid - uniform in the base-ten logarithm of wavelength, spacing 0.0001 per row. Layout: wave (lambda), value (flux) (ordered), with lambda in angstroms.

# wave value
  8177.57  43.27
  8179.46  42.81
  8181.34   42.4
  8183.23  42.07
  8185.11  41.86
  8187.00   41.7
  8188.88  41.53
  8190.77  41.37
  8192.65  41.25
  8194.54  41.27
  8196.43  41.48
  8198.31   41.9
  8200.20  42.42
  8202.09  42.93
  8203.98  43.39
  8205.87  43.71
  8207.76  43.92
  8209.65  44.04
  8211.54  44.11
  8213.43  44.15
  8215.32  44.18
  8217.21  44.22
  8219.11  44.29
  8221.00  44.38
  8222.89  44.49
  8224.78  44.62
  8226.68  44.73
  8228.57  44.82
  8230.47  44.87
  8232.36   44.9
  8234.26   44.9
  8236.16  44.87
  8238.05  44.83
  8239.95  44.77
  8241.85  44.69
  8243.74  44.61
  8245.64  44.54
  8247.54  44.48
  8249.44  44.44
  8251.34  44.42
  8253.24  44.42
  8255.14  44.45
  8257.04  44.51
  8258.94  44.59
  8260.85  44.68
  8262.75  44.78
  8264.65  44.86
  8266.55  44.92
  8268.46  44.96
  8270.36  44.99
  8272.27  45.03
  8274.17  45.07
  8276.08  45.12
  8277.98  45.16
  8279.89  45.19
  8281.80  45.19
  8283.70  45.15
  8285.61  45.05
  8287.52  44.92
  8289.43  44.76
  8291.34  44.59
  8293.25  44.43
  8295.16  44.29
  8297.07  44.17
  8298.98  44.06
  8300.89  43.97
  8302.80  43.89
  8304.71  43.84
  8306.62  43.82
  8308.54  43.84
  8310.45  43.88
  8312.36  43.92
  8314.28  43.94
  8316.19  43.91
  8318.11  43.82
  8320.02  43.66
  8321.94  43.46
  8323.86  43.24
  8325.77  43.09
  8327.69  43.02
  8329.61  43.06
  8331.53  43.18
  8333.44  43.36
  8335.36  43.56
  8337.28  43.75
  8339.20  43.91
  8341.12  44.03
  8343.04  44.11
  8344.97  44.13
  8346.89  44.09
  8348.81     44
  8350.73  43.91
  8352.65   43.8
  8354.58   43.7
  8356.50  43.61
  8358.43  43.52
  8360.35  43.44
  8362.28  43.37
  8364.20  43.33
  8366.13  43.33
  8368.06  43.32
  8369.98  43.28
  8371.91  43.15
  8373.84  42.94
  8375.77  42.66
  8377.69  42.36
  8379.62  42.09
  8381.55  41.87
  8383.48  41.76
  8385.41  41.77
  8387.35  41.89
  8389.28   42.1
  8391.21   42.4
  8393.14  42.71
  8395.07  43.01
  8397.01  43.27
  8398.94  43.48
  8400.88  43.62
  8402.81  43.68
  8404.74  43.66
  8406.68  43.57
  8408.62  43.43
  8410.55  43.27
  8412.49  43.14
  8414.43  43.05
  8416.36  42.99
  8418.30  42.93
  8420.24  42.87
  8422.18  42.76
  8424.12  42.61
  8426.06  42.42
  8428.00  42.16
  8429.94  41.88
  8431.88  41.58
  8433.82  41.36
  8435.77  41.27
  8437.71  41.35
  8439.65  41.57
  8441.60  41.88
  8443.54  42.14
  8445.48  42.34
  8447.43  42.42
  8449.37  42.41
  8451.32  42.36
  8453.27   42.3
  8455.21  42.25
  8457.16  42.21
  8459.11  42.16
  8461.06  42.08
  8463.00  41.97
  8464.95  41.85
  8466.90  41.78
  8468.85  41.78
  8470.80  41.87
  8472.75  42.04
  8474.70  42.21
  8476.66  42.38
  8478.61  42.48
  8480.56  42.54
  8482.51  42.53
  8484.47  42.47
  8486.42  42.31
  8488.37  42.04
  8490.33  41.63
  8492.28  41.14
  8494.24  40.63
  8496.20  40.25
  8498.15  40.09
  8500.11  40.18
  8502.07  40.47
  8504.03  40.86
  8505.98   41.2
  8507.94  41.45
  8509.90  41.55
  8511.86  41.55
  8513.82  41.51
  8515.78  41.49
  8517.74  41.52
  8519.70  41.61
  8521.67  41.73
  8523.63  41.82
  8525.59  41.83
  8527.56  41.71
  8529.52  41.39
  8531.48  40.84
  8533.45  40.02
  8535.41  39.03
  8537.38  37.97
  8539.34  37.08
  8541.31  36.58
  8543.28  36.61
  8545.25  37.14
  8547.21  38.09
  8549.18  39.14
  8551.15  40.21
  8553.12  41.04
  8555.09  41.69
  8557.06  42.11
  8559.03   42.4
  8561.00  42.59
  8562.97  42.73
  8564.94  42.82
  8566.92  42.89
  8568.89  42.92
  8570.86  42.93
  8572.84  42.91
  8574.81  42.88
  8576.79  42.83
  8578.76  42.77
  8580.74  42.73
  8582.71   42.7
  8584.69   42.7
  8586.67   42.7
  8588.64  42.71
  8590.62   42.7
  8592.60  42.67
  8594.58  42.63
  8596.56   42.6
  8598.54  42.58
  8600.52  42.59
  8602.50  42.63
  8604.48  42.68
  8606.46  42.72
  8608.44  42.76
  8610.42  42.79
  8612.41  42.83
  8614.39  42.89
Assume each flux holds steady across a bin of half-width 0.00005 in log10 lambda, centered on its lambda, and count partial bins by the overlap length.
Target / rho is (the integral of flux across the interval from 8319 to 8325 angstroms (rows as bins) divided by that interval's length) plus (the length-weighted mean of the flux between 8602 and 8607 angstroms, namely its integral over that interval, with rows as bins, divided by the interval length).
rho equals 86.2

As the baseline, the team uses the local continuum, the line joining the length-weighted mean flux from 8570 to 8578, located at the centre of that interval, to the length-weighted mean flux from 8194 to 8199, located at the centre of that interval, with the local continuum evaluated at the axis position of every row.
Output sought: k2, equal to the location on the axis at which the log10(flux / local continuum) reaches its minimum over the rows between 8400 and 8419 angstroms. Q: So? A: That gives 8418.30 angstroms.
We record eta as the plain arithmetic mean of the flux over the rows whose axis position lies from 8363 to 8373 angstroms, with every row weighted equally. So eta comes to 43.3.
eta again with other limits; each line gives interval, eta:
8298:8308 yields 43.9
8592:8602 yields 42.6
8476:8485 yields 42.5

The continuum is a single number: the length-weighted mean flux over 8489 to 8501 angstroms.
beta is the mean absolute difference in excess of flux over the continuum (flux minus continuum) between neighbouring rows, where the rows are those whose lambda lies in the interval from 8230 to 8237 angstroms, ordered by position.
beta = 0.02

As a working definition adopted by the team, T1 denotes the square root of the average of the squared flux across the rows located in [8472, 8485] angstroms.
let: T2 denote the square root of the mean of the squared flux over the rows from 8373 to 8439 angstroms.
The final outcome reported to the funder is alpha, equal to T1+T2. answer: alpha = 85.0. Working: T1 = 42.4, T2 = 42.6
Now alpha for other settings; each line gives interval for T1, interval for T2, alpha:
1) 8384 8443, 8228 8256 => 87.3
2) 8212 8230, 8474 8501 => 86.1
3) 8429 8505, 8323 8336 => 85.0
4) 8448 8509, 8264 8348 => 85.9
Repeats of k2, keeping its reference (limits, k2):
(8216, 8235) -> 8217.21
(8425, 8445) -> 8435.77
